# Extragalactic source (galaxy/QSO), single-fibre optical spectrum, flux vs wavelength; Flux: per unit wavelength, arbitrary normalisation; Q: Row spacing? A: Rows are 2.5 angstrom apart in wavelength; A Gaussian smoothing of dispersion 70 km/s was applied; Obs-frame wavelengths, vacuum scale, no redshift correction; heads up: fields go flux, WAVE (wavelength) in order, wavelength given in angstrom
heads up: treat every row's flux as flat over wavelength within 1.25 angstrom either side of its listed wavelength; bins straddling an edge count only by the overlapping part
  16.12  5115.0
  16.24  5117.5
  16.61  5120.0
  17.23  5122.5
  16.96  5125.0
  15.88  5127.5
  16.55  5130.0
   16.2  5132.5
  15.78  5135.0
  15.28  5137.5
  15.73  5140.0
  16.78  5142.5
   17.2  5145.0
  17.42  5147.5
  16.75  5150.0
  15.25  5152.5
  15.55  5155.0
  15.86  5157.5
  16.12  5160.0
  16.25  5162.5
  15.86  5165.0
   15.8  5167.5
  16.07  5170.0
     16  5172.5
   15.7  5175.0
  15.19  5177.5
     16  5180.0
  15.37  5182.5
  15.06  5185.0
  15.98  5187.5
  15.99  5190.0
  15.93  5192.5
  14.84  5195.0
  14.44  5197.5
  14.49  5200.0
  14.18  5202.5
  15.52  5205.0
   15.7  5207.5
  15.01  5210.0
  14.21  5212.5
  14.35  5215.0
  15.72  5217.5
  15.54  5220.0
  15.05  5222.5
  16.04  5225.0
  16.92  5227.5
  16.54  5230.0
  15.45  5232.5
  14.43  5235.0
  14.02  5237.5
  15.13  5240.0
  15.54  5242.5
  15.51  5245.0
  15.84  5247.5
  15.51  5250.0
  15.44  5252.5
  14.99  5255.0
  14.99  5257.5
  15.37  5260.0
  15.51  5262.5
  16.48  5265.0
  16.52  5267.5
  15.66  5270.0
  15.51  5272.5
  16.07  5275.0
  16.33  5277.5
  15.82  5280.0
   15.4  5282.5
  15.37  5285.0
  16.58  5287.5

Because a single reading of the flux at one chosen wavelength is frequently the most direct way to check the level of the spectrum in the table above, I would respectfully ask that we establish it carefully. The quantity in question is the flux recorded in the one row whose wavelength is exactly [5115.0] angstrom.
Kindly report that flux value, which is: 16.12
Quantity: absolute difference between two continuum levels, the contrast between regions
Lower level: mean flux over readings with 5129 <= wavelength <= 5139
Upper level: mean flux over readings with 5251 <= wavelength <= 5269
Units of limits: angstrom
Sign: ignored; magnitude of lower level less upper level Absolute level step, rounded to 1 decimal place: 0.3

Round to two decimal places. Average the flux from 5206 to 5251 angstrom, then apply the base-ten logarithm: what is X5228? 1.19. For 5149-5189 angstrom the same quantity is 1.20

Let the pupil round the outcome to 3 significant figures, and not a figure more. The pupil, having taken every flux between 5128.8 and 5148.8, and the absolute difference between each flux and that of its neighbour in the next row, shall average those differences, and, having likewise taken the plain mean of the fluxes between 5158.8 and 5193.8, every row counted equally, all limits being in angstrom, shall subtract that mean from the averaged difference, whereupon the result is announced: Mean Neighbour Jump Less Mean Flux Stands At -15.3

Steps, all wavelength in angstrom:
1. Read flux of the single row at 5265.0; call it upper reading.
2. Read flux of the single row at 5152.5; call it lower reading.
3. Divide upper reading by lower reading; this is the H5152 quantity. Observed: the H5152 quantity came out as 1.081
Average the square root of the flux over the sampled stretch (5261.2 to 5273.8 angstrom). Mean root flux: 3.99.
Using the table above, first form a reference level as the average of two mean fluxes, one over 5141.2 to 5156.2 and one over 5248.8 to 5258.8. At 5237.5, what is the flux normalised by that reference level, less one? -0.12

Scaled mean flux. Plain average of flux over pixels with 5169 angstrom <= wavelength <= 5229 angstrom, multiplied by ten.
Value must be 154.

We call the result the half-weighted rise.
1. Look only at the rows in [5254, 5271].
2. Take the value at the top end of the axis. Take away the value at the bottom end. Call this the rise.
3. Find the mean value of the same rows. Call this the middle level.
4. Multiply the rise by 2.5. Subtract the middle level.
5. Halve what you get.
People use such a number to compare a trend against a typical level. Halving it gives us -7.0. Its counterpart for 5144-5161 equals -9.5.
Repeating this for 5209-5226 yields -6.3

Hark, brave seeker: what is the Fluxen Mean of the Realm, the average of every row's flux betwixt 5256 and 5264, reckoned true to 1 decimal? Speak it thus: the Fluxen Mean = 15.3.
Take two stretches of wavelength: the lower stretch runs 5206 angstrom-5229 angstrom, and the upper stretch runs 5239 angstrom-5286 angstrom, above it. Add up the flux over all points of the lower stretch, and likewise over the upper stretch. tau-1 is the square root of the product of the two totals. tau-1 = 203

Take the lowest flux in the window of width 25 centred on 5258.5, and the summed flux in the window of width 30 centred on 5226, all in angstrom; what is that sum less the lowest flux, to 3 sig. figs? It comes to 168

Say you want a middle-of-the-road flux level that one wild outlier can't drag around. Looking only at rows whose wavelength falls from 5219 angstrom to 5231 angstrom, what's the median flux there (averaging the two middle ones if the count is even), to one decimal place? 16.0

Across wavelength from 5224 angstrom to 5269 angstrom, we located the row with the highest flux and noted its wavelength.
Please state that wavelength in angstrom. 5227.5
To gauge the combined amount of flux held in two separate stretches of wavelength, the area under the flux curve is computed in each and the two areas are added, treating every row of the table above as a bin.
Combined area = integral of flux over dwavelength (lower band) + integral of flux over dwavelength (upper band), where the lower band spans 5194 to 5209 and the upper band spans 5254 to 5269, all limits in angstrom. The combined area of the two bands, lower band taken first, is 458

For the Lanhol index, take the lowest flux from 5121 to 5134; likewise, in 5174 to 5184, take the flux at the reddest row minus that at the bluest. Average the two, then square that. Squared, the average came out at 60.5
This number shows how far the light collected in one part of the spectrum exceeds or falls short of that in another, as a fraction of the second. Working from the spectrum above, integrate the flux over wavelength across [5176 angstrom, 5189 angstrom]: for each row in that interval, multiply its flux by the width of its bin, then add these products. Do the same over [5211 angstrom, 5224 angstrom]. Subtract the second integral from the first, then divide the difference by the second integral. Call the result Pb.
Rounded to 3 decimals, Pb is 0.036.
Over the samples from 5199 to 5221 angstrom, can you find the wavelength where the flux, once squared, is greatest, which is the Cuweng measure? 5217.5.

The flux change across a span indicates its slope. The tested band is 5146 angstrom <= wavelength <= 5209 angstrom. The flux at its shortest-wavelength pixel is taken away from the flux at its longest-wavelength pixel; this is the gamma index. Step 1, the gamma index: -1.7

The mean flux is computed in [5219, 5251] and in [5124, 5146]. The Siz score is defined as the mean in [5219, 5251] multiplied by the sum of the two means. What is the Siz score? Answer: 492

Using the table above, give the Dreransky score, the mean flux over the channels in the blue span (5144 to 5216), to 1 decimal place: 15.6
